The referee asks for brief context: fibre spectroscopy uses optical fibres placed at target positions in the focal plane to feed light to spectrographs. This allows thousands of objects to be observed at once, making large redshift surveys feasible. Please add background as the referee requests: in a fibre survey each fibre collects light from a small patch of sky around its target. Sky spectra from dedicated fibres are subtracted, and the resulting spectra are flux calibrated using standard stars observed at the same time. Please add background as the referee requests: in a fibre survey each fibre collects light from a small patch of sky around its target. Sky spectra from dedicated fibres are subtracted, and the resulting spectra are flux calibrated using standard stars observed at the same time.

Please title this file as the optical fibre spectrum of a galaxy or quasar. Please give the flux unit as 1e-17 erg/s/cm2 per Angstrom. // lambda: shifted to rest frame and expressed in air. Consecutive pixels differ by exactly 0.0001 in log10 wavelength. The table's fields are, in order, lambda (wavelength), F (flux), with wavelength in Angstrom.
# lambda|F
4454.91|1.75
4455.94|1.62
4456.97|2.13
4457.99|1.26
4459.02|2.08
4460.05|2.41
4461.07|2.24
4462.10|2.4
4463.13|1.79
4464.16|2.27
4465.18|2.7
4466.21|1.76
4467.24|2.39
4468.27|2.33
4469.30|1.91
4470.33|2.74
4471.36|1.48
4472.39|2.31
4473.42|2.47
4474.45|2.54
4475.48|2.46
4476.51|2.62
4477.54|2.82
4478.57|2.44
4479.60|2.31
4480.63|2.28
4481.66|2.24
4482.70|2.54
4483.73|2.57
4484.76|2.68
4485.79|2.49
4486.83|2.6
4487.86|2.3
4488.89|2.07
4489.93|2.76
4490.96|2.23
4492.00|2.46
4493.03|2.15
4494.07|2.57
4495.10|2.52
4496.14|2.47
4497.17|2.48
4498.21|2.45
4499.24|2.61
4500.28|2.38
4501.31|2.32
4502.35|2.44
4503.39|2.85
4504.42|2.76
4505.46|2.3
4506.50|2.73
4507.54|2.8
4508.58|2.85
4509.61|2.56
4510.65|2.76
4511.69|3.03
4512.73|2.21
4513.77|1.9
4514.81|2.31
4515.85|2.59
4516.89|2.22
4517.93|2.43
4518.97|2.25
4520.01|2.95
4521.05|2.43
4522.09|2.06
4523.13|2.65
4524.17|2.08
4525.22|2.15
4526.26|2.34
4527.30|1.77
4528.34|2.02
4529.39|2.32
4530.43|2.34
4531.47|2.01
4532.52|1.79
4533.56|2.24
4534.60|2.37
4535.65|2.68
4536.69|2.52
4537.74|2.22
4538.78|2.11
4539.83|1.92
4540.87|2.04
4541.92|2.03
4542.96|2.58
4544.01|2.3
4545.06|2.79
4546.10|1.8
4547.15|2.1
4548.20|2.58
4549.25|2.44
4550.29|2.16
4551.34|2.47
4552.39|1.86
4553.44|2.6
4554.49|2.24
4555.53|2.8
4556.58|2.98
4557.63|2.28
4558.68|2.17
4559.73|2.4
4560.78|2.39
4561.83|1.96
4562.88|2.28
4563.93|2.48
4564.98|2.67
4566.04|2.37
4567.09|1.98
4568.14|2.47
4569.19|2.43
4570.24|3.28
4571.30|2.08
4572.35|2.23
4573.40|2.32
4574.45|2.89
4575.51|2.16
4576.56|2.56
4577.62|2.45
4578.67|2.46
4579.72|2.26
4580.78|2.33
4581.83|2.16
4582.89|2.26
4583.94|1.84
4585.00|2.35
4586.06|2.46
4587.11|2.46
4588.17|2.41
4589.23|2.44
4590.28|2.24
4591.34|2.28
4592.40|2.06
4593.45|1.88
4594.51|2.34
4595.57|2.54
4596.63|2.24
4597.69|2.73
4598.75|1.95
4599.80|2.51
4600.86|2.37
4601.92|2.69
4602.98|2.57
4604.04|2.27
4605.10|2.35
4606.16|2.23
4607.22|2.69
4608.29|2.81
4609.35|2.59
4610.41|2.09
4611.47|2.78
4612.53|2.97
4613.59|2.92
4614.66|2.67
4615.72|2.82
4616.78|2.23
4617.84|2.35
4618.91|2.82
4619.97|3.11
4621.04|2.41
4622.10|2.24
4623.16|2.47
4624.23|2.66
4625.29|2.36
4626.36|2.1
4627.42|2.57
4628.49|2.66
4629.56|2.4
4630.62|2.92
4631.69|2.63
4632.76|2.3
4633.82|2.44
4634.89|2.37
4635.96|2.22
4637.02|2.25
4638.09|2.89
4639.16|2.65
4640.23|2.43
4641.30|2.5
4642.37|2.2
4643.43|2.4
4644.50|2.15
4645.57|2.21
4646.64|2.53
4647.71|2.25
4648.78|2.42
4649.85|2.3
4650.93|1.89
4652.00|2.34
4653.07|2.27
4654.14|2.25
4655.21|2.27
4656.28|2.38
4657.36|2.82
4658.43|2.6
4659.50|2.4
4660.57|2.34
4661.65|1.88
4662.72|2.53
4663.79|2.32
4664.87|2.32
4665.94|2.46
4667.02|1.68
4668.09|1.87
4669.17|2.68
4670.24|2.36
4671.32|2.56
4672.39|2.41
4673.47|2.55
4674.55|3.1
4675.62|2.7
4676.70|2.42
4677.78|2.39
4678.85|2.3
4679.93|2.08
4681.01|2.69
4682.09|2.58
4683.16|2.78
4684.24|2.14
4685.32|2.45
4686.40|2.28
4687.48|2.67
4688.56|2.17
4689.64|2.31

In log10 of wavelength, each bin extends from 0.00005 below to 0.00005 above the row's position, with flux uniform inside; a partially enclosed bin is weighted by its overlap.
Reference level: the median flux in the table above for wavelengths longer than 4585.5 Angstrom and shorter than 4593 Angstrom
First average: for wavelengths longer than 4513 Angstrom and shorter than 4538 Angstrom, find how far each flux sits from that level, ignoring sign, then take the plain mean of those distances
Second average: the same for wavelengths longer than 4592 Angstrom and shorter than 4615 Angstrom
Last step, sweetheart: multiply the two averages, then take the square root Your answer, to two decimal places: 0.26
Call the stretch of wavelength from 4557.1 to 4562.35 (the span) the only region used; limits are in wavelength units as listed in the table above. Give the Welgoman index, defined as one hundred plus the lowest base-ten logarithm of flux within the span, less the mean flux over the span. 98.1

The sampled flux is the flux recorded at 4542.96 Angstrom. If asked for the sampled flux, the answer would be 2.58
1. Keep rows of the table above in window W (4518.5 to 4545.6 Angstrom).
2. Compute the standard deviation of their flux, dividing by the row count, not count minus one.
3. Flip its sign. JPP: -0.292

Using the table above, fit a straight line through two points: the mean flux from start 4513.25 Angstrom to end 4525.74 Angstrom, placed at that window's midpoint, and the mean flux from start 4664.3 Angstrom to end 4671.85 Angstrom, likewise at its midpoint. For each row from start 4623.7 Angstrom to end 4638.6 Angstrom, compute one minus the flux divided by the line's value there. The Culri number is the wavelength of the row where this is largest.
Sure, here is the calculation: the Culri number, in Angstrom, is 4626.36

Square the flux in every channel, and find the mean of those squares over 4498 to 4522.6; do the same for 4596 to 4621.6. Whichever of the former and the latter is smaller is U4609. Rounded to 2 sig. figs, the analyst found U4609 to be 6.4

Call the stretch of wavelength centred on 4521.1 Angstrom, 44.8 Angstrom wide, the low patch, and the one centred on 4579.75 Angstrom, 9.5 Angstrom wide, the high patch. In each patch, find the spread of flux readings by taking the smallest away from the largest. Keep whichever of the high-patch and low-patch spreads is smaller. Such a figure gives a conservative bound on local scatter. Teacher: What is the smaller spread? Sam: 0.72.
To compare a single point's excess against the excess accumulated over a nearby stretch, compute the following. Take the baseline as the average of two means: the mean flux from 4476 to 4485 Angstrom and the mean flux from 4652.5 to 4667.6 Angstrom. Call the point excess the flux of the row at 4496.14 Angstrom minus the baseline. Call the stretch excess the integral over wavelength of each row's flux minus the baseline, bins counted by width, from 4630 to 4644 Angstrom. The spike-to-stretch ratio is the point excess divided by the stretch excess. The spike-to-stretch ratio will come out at 0.1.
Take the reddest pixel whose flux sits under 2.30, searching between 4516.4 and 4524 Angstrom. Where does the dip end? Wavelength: 4522.09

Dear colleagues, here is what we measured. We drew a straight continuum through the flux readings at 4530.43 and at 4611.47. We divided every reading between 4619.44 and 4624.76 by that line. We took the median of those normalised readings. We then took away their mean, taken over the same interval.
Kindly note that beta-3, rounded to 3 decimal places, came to -0.040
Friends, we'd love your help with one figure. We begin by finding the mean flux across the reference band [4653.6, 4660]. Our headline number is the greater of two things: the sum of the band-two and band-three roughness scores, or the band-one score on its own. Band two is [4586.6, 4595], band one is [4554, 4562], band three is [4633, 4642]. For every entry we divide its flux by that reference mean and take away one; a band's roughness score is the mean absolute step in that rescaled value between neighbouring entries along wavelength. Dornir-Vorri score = 0.15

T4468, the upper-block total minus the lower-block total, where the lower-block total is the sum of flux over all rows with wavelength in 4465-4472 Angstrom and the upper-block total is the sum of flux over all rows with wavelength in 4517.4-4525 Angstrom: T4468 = 1.5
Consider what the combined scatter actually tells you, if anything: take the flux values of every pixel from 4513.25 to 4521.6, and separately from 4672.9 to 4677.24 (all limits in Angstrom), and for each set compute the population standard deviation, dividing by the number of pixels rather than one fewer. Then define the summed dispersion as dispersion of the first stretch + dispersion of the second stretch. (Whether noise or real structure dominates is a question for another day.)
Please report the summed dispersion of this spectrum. 0.541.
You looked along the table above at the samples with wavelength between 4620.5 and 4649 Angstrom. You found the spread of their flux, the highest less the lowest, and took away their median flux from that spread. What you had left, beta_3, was -1.6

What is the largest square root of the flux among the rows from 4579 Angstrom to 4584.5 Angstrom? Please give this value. 1.53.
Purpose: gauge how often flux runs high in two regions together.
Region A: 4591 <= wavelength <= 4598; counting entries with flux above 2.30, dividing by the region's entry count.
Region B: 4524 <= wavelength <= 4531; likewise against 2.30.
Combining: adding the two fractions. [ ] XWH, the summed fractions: 0.86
